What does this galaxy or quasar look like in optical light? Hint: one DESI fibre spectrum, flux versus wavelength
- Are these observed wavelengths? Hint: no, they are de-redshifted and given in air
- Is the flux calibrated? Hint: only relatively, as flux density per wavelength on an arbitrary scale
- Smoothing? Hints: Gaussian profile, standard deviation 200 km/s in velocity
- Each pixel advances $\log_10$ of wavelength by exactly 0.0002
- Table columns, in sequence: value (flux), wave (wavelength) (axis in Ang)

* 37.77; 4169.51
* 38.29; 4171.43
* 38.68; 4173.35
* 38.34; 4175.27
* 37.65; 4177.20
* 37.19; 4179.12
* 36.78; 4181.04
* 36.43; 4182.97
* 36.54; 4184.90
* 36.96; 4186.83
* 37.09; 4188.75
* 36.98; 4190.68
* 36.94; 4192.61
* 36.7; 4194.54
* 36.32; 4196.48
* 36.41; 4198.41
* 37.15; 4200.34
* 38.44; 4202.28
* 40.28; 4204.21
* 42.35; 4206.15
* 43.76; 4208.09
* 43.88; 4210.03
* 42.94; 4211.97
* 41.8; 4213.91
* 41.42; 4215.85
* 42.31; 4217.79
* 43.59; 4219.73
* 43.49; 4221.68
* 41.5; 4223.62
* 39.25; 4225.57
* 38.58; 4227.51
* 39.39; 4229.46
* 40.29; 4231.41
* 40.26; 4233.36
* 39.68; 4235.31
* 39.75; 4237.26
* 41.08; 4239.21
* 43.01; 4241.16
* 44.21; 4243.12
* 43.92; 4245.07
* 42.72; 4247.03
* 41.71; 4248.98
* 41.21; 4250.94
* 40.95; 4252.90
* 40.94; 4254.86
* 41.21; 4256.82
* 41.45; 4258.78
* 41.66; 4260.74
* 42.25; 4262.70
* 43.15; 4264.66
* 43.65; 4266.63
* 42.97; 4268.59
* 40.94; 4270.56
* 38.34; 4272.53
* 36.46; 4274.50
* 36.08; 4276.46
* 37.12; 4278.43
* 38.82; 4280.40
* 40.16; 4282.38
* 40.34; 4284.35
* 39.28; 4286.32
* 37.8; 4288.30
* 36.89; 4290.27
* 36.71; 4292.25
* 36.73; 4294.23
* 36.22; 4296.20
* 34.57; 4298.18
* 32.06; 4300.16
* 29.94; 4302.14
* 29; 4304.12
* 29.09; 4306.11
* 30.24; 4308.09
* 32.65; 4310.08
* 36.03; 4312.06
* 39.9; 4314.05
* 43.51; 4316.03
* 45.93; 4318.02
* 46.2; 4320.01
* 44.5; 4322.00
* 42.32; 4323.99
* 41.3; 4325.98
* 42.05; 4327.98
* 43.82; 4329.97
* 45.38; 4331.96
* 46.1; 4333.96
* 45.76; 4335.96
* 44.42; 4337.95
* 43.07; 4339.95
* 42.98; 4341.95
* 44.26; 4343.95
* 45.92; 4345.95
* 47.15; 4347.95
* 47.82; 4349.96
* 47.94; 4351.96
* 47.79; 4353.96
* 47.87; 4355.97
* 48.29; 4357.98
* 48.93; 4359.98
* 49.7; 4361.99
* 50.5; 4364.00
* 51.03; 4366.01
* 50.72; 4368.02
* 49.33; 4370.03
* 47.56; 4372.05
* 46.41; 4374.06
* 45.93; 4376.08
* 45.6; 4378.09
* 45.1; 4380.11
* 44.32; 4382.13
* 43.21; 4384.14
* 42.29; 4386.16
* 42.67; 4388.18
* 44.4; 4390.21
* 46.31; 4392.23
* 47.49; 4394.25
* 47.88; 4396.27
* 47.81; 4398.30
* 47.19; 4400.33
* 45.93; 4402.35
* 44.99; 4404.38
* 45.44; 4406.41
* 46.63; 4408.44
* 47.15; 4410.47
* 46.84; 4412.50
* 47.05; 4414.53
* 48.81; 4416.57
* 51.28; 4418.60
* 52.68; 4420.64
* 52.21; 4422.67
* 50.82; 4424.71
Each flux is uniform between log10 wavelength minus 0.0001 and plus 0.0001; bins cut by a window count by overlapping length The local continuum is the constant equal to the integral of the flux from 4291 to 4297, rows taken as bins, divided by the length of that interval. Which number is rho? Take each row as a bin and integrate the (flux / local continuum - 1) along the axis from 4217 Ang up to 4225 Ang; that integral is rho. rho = 1.3 Ang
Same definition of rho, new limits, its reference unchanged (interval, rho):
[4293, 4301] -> -0.3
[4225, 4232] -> 0.5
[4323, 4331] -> 1.3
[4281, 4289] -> 0.6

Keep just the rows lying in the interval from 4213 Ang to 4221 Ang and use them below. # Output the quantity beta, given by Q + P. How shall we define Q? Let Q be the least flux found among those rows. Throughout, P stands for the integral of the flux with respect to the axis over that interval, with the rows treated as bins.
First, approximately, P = 339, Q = 41.42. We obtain 380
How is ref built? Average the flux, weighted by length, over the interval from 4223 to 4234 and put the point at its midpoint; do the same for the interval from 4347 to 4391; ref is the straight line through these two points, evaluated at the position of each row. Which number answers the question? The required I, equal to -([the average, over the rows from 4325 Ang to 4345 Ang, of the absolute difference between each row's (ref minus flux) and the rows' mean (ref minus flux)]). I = -1.23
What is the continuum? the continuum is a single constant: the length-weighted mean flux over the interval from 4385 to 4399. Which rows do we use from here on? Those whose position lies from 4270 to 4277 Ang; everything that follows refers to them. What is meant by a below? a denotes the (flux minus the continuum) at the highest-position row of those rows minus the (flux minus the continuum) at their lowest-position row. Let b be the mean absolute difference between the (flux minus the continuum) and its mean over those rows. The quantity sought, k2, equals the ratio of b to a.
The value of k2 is -0.3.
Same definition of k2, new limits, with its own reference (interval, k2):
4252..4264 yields 0.3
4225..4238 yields 0.9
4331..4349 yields 0.7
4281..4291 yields -0.4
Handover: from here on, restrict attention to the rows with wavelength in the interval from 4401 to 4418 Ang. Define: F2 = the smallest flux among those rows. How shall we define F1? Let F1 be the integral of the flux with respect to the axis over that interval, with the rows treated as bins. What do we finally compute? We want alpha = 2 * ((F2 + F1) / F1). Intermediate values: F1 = 795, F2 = 44.99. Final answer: 2.113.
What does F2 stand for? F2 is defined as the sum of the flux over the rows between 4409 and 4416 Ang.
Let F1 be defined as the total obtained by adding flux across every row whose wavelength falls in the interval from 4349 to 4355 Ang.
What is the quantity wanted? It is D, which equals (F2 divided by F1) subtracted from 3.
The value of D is 2.02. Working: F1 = 144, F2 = 141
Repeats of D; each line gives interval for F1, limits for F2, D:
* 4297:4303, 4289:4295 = 1.86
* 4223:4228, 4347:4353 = 1.80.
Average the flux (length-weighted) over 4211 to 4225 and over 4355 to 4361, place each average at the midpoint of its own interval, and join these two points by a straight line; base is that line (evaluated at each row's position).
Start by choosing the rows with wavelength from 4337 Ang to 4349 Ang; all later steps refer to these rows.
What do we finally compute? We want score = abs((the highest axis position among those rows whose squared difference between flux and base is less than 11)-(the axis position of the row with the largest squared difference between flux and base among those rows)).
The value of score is 6.0 Ang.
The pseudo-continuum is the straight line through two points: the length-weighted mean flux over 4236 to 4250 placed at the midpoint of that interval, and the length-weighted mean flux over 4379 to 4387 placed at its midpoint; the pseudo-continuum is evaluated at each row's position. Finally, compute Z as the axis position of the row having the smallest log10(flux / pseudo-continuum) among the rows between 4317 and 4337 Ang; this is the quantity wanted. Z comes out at 4325.98 Ang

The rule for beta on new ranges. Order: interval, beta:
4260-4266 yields 296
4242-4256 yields 632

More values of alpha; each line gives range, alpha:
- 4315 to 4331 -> 2.118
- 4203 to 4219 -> 2.119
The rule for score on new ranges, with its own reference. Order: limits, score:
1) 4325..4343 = 12.0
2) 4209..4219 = 7.8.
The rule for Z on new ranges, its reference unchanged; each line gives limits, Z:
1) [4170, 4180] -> 4179.12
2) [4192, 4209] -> 4196.48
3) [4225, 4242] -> 4227.51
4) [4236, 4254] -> 4237.26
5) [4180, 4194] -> 4182.97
